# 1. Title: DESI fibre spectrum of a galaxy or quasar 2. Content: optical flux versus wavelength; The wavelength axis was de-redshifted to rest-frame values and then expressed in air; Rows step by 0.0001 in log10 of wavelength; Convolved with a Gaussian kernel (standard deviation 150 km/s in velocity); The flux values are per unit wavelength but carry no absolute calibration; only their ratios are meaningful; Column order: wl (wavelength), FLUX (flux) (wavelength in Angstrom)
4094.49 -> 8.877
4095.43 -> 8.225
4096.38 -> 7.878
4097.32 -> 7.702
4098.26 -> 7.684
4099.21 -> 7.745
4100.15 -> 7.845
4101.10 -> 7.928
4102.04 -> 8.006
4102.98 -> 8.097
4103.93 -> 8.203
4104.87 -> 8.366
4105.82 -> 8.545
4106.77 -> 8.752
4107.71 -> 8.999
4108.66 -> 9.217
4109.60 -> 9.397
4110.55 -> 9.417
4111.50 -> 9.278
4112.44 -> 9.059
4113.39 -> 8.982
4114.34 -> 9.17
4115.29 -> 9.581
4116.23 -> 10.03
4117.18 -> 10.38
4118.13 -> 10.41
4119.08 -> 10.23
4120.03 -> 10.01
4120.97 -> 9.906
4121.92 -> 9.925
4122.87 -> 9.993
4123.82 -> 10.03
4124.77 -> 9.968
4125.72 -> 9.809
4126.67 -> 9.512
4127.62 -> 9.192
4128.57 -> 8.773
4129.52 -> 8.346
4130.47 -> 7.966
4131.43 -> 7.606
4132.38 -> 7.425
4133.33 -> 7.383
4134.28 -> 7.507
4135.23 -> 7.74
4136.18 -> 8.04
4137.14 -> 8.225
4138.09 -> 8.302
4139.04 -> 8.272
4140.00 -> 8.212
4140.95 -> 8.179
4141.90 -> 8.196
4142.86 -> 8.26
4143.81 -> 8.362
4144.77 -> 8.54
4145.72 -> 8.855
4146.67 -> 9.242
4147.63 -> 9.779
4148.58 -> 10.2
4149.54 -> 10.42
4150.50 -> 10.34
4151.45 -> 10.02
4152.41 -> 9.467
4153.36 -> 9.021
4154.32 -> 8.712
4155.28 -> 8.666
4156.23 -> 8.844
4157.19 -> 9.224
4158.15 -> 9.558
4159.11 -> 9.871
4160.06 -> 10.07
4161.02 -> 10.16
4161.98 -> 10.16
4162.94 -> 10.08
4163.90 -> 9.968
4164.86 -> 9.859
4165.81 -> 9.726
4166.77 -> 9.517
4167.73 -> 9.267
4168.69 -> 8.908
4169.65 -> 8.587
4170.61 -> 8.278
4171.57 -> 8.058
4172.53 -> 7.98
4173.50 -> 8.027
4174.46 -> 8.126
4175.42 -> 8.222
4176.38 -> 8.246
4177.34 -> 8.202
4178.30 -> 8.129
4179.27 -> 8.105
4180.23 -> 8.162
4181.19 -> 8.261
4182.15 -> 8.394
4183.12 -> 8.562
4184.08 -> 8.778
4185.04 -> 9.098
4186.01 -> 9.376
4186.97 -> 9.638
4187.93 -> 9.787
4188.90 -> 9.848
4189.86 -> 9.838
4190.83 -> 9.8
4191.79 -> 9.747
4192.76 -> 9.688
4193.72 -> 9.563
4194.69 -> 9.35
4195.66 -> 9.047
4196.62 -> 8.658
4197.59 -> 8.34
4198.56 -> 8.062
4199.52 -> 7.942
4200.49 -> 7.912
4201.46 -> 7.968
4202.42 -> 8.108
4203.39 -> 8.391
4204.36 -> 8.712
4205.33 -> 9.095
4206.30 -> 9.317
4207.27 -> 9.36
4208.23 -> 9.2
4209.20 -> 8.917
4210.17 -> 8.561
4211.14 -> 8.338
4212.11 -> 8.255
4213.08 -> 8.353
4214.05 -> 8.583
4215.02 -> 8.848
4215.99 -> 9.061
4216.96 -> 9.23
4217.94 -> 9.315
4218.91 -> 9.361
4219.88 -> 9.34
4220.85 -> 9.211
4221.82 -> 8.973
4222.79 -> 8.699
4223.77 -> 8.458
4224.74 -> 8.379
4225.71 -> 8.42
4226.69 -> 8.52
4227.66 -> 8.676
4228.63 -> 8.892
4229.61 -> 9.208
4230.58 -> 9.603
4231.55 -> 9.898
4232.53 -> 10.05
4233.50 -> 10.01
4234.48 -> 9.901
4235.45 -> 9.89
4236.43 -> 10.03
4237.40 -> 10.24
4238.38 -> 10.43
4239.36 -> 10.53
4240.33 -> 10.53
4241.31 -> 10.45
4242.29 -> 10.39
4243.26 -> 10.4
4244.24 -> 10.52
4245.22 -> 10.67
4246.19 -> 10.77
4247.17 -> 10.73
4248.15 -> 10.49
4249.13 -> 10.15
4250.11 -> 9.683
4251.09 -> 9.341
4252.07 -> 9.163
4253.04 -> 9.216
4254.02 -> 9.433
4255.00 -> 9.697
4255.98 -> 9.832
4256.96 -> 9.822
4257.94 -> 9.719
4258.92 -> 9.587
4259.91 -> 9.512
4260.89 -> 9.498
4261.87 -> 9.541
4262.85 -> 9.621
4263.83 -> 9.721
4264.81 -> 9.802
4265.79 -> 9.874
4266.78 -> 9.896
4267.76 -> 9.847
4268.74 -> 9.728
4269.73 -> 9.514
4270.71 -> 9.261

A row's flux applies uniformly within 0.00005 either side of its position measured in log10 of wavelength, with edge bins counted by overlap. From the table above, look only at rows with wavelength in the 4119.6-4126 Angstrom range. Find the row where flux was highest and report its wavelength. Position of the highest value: 4123.82 Angstrom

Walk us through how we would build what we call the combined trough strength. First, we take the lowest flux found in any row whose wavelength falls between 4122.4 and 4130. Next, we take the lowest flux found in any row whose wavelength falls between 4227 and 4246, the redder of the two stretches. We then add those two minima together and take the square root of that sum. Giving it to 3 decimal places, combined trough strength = 4.126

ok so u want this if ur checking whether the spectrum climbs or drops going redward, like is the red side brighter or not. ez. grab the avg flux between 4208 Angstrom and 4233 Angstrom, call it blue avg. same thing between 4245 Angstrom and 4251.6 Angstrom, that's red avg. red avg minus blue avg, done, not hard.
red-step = 1.3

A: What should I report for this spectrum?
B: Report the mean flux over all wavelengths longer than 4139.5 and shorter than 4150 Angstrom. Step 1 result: 8.9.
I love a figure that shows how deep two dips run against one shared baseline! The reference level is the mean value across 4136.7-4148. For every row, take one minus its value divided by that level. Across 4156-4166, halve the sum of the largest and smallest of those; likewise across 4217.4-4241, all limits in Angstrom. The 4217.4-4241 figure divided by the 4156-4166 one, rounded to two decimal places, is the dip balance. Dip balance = 0.95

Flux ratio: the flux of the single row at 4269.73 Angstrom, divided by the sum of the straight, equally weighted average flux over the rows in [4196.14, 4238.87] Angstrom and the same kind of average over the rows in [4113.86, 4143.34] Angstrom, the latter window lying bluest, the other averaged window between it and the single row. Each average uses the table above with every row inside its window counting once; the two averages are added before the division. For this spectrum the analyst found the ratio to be 0.532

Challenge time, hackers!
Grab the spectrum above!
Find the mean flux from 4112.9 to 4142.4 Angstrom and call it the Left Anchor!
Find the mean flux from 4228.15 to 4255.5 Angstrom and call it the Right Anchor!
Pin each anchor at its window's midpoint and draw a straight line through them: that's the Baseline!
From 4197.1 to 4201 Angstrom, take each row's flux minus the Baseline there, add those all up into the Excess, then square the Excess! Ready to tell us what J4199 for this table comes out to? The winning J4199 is 38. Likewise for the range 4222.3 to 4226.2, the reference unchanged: 30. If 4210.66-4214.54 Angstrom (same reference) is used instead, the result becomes 29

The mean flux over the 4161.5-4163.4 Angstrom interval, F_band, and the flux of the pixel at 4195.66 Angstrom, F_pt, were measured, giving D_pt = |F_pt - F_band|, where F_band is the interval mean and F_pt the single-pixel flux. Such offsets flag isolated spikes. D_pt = 1.1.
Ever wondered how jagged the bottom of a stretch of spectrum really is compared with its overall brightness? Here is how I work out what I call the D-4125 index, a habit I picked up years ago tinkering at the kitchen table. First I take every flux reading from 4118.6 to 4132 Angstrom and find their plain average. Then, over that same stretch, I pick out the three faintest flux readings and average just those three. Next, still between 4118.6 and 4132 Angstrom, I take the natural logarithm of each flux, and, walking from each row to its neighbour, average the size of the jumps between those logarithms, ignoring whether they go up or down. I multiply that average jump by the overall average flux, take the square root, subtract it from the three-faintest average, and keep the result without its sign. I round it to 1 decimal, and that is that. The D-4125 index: 7.5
